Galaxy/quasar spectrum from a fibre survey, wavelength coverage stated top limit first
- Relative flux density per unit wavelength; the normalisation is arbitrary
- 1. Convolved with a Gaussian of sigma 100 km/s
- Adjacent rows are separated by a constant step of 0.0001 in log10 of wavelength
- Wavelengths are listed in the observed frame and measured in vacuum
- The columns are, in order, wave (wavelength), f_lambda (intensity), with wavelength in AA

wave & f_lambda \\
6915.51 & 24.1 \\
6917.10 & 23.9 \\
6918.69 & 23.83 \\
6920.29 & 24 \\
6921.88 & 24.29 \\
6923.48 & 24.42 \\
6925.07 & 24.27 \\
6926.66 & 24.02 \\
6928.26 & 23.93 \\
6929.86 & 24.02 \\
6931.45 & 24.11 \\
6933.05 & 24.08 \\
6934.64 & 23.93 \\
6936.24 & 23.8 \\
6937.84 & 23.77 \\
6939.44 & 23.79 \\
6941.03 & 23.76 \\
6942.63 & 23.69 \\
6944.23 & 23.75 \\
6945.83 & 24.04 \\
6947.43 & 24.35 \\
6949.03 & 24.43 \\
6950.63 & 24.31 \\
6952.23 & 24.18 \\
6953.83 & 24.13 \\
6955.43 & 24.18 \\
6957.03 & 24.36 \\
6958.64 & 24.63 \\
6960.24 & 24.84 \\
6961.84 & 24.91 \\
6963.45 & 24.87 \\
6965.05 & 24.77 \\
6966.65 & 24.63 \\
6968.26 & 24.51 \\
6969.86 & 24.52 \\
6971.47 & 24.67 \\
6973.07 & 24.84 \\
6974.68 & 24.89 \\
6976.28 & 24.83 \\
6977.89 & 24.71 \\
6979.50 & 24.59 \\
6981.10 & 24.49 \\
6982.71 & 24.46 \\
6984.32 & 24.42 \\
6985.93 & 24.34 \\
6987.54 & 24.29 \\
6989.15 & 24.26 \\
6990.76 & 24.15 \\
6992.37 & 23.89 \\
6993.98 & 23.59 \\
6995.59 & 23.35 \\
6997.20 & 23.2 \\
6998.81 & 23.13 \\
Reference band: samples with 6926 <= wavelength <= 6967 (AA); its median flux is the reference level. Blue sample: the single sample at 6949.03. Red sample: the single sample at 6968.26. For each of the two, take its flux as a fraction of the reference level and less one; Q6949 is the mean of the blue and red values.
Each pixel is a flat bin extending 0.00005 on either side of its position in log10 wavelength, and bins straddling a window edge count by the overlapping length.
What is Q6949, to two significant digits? 0.015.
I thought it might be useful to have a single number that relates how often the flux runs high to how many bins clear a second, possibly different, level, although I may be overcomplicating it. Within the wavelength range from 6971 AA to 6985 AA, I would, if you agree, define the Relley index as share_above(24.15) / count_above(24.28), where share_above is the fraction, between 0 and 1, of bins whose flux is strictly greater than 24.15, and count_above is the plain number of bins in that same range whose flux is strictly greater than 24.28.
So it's 0.111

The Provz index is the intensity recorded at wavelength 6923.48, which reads 24.42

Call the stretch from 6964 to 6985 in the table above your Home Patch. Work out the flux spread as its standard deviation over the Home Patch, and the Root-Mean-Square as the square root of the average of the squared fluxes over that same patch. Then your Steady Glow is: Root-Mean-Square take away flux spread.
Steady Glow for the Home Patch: 24.5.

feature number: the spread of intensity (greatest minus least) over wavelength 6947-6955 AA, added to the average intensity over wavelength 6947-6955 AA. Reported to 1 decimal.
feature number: 24.6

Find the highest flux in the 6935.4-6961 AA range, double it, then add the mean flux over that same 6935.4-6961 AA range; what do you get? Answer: 73.8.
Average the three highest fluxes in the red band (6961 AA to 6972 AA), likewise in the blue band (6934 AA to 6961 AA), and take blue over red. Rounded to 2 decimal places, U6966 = 0.99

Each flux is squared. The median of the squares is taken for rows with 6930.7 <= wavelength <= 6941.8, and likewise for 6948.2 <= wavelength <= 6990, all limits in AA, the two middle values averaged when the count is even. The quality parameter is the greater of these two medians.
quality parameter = 601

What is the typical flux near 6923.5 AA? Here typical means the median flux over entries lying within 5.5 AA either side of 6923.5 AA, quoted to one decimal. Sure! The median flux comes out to 24.0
